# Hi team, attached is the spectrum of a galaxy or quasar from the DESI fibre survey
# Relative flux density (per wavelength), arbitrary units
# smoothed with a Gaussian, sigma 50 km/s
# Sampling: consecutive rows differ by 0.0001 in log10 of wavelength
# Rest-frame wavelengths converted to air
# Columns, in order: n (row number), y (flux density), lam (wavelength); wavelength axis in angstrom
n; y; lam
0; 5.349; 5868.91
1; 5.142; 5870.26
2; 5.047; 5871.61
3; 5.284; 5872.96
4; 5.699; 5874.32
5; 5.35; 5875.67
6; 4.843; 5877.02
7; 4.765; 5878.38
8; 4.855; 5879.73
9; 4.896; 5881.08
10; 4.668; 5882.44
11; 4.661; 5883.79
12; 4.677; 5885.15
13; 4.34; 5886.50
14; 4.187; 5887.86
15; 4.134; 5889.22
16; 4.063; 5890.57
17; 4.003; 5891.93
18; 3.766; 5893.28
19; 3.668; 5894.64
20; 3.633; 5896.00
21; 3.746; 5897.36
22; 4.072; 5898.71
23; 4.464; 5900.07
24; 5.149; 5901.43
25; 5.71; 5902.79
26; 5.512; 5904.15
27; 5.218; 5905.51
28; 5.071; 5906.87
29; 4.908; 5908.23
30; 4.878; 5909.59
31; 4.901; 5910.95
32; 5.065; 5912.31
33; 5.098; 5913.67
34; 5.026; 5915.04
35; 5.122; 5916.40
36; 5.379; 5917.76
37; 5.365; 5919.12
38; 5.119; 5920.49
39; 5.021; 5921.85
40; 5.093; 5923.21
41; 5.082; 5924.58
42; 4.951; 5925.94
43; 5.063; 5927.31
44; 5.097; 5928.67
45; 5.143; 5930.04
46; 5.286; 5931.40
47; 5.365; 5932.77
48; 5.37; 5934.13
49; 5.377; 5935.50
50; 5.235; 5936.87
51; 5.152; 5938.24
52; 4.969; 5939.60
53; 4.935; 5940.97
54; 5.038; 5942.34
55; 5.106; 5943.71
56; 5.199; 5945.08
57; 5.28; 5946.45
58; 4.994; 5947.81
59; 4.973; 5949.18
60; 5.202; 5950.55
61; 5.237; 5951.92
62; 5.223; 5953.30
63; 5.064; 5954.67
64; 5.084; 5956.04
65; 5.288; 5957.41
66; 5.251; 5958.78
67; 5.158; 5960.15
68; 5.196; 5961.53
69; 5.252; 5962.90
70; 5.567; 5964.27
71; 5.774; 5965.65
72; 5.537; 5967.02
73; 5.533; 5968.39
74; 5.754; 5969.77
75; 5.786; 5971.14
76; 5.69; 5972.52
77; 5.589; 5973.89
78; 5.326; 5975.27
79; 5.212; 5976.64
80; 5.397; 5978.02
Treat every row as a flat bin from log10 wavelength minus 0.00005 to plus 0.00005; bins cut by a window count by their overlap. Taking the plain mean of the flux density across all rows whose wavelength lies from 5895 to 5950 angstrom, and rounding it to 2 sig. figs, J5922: 5.0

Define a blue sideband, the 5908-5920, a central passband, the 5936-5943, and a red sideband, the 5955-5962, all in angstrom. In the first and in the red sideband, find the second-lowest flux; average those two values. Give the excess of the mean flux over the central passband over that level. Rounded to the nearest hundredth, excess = 0.04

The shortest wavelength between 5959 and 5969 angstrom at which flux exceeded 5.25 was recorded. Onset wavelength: 5962.90 angstrom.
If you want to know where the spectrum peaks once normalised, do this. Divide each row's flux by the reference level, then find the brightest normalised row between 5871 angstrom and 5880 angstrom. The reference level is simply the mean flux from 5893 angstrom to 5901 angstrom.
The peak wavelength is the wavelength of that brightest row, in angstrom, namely 5874.32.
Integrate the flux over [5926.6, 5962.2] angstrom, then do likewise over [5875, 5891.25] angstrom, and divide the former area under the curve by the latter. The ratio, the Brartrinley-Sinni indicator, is 2.4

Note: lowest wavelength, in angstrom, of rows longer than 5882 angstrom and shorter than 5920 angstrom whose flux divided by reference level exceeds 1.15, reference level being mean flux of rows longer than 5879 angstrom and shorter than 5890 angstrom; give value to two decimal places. 5902.79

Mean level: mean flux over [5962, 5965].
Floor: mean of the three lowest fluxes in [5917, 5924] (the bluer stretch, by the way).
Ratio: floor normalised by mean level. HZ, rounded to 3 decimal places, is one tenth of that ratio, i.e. 0.094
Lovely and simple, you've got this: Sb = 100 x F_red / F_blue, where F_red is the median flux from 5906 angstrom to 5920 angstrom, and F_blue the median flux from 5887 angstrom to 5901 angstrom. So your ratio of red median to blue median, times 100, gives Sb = 126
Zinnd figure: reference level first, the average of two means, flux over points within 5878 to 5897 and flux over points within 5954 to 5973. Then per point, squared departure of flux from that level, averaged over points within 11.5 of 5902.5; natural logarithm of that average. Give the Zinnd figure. -0.7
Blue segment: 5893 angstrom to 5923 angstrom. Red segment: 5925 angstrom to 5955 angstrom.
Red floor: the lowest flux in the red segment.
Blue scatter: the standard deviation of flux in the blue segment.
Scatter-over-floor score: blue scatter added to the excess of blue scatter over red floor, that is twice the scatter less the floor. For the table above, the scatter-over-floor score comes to -3.7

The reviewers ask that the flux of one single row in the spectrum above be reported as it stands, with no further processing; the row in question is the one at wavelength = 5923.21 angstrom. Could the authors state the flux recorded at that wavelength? 5.093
